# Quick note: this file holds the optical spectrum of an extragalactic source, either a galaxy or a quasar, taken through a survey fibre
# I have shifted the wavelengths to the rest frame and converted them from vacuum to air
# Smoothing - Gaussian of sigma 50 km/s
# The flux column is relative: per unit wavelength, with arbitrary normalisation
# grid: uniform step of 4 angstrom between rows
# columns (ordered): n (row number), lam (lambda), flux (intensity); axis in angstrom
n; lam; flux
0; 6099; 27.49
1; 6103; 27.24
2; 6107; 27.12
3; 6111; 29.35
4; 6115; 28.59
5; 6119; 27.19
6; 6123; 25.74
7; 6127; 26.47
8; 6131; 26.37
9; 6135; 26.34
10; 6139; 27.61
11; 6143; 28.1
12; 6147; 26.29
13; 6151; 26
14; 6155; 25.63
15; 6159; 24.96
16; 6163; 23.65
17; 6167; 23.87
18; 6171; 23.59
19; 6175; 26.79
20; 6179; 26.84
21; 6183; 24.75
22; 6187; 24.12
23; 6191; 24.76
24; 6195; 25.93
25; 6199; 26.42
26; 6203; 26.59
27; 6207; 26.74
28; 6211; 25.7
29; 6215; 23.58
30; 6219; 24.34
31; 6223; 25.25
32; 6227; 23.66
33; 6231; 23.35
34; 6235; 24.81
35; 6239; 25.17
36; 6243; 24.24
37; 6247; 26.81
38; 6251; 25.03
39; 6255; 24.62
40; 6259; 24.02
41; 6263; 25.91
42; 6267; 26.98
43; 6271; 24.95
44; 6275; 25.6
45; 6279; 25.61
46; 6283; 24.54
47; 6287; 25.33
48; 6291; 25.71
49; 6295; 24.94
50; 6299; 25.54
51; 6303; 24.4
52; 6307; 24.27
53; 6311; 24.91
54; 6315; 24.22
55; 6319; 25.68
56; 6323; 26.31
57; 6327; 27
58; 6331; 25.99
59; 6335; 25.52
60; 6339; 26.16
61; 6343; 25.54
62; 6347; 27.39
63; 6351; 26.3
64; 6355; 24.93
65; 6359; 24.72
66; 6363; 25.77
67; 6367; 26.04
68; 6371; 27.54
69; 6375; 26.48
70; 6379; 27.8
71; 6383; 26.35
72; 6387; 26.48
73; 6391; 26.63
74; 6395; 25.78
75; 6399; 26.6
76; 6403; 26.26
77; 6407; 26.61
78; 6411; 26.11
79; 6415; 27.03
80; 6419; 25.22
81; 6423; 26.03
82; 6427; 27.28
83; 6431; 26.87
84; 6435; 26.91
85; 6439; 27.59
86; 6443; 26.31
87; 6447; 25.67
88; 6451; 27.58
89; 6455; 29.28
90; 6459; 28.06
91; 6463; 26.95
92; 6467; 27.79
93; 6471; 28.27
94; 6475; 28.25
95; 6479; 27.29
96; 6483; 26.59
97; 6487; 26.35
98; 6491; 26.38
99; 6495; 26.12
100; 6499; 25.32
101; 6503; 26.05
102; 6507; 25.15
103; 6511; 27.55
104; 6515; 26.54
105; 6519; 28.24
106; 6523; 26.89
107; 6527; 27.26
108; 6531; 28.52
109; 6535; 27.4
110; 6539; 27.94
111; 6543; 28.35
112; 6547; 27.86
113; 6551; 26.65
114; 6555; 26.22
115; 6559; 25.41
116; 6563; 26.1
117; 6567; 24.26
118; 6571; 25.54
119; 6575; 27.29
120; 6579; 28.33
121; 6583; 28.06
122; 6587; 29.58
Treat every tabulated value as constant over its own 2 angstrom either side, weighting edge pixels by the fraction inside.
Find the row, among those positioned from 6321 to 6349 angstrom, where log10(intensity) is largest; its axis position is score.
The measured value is 6347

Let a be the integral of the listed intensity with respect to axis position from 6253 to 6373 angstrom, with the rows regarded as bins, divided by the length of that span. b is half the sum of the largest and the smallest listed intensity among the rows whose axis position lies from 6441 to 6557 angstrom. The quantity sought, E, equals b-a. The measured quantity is 1.7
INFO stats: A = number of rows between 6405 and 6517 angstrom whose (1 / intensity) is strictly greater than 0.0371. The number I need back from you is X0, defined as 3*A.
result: 51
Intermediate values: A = 17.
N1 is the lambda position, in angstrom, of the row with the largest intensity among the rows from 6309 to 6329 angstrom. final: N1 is 6327 angstrom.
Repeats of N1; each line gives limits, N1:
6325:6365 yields 6347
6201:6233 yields 6207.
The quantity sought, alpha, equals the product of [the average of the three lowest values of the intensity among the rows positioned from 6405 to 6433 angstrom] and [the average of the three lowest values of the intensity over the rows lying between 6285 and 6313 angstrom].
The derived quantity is 632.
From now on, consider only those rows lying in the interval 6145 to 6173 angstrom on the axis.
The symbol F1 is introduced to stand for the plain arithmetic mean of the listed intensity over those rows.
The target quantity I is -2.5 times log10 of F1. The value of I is -3.49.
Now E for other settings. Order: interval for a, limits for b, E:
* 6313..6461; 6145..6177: -1.2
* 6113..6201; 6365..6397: 0.9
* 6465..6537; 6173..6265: -1.9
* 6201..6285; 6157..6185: 0.1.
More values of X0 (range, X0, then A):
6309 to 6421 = 69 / 23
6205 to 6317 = 81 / 27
